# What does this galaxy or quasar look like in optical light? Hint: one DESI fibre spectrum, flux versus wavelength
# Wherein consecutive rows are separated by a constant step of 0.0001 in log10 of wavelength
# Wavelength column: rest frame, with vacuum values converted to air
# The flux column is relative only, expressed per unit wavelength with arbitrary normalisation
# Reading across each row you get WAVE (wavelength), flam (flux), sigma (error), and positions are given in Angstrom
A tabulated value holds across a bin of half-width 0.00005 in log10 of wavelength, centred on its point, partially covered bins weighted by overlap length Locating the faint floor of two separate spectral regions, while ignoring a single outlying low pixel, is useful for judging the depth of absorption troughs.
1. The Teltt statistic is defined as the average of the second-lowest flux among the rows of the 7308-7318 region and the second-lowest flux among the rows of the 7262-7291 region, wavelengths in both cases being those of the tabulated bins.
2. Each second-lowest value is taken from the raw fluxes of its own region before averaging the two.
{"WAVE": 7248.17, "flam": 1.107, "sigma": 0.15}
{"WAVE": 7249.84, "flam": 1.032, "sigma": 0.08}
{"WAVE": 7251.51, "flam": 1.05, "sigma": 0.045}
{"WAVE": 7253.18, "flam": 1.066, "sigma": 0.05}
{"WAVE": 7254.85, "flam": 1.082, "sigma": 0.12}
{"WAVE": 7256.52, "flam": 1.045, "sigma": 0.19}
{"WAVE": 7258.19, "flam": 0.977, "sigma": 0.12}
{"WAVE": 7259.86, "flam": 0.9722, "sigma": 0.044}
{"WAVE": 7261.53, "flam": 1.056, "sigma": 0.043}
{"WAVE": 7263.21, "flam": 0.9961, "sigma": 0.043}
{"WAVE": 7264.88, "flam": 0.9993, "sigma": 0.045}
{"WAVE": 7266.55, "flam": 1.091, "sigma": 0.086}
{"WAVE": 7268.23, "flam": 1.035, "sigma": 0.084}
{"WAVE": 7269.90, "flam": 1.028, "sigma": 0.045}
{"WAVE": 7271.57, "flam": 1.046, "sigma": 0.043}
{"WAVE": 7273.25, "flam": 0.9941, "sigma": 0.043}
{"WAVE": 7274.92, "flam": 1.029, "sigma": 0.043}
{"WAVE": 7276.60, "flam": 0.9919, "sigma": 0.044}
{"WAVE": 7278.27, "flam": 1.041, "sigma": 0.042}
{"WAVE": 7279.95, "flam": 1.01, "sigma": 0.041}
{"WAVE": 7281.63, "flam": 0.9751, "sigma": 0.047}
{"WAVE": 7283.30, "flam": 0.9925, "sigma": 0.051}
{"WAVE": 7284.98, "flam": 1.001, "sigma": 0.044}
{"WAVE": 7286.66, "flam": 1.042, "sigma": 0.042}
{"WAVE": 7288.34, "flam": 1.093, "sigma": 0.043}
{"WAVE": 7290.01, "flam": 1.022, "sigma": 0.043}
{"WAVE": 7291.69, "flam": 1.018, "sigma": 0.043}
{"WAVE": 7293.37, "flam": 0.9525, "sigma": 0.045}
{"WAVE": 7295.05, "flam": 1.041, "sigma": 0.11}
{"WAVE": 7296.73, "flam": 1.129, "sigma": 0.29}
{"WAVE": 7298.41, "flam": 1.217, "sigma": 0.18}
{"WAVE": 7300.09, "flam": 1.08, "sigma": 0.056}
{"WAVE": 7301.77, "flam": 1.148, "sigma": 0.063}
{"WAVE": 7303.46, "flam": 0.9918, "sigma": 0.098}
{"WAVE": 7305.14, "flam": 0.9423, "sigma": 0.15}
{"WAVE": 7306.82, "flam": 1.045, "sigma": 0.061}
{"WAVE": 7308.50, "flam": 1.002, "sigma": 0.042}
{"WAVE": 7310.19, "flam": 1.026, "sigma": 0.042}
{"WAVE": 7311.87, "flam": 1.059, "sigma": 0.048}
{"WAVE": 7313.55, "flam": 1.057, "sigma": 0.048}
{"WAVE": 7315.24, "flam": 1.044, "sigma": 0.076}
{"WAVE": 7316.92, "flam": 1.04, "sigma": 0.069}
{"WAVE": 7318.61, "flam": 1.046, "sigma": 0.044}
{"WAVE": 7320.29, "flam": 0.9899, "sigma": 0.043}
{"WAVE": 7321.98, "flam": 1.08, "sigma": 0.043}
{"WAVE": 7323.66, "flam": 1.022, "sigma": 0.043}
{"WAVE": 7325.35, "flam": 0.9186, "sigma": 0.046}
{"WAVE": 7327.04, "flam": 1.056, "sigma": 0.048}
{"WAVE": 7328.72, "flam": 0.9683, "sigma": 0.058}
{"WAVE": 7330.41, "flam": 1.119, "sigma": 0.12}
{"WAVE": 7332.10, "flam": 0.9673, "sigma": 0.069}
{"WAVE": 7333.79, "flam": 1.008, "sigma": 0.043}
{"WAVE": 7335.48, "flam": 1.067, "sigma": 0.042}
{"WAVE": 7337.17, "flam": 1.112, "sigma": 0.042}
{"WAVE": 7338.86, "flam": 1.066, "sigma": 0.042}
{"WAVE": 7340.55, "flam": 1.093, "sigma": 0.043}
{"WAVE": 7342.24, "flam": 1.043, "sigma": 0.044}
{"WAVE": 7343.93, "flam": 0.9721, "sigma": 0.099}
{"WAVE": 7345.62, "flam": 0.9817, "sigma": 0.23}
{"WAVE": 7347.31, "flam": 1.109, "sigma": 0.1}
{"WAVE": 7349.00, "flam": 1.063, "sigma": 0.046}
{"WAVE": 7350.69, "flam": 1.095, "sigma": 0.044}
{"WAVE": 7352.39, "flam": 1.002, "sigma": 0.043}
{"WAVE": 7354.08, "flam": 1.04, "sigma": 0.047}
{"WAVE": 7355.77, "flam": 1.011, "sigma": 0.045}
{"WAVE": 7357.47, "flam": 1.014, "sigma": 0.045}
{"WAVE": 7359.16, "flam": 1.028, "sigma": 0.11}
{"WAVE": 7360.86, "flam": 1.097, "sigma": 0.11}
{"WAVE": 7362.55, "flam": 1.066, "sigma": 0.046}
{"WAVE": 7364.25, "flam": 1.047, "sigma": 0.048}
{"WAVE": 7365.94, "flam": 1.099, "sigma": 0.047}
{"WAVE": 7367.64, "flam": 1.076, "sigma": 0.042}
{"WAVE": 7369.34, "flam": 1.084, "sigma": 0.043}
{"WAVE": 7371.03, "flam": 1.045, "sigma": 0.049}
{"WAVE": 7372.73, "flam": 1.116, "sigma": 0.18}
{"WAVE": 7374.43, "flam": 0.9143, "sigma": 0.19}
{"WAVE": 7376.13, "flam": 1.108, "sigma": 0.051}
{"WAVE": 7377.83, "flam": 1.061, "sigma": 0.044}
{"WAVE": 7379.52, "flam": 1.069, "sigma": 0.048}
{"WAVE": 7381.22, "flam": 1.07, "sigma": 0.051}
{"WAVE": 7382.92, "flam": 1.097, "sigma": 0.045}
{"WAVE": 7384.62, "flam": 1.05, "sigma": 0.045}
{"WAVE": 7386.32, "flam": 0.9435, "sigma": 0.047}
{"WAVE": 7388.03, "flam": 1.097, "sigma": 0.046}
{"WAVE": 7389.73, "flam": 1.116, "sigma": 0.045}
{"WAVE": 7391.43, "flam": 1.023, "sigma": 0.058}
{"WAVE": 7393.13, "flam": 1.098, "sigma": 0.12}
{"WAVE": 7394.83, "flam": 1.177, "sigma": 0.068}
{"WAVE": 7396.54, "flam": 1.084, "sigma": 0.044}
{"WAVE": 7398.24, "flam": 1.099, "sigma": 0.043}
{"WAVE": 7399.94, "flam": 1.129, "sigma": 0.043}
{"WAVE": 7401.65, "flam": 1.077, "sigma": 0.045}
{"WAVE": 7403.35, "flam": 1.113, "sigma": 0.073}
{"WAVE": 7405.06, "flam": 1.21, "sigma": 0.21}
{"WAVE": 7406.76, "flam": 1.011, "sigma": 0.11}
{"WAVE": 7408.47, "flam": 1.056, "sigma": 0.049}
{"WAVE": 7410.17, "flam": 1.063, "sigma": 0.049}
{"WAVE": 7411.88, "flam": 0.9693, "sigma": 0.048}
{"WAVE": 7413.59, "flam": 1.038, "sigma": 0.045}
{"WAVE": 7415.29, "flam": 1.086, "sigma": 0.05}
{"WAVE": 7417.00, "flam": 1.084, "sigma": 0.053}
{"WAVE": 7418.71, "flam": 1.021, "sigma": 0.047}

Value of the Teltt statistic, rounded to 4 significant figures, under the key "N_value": 1.009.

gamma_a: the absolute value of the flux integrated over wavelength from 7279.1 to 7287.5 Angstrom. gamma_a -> 8.4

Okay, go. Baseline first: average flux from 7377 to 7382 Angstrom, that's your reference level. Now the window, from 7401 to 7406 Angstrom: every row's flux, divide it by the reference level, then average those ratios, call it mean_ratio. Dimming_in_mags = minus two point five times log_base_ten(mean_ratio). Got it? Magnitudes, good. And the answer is -0.07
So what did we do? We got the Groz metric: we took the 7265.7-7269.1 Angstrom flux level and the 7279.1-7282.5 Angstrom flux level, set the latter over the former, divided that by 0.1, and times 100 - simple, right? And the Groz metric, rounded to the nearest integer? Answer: 934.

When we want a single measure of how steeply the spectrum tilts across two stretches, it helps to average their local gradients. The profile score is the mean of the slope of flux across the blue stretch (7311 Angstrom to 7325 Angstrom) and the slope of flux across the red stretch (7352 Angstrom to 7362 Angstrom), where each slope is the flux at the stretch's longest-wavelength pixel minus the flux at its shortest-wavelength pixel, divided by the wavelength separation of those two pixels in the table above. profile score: 0.0040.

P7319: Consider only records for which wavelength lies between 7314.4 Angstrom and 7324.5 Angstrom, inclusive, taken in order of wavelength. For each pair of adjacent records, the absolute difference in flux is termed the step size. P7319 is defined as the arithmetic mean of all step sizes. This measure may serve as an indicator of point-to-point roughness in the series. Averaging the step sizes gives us 0.043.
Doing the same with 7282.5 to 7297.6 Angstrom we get 0.052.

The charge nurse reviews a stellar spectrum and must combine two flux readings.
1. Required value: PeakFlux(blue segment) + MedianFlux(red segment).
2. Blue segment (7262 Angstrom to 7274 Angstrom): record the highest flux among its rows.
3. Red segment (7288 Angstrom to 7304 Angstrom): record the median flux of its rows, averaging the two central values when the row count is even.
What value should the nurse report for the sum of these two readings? 2.15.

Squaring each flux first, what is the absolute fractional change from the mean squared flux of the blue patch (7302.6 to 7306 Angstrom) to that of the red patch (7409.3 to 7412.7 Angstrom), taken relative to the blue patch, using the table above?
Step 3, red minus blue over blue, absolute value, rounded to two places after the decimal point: 0.11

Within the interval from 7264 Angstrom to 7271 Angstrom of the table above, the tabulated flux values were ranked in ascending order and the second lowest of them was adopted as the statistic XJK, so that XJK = 1.028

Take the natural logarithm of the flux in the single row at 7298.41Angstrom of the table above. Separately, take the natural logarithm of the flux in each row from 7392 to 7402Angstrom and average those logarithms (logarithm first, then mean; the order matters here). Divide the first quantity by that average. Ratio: 1.9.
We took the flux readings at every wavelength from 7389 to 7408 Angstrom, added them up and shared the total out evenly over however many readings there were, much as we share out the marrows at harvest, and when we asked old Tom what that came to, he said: 1.10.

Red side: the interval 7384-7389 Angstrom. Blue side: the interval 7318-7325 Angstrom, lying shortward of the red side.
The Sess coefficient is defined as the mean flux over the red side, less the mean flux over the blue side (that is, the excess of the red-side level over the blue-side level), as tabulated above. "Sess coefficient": 0.00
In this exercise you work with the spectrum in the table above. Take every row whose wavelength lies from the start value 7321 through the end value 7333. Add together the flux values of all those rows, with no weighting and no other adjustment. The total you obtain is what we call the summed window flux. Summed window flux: 7.1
